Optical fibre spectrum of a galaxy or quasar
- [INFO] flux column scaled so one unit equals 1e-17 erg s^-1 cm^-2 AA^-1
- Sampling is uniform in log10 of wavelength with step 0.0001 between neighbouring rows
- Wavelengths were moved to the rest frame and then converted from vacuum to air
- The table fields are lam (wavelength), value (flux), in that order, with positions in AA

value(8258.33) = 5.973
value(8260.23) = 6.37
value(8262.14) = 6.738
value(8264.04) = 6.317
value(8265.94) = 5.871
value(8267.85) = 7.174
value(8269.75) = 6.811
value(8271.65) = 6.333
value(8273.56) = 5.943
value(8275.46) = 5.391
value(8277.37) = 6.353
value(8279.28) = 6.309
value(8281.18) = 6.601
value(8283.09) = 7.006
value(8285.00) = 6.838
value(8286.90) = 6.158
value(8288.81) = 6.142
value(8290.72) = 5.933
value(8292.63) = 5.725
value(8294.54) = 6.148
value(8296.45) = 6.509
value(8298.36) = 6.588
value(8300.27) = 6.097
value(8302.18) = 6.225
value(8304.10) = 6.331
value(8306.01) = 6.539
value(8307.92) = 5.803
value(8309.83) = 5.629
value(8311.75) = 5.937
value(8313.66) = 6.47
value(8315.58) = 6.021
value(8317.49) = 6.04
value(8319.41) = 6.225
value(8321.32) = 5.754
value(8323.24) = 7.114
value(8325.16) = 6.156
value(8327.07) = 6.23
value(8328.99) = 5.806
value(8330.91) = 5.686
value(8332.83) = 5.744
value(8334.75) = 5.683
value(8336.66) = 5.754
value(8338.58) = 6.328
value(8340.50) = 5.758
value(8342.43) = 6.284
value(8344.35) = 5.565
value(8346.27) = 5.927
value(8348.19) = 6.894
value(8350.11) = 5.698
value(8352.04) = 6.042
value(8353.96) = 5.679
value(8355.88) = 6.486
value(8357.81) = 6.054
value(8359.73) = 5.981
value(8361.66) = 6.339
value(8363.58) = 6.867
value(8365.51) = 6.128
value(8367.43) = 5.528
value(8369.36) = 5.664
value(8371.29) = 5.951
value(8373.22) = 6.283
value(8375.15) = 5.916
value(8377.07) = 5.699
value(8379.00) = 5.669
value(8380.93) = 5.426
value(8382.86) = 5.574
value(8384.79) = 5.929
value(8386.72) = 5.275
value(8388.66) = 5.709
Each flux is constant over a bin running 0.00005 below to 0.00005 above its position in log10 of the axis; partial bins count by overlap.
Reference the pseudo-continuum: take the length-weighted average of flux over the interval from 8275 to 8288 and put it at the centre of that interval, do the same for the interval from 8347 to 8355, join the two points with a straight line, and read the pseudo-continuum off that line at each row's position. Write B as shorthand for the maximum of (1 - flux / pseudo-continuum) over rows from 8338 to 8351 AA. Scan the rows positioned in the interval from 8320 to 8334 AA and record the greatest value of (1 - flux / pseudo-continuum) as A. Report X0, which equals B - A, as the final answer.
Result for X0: 0.010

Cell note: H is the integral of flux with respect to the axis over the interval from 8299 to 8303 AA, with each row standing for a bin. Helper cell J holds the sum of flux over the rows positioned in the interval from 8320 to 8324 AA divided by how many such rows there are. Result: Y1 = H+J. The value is 31.2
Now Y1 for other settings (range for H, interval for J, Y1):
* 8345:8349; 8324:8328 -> 31.5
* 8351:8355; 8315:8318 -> 29.5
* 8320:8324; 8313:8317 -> 31.8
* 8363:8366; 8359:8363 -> 25.7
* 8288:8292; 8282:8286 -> 30.9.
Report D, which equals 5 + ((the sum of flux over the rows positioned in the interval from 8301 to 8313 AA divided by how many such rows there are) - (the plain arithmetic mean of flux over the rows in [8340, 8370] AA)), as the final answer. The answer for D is 5.02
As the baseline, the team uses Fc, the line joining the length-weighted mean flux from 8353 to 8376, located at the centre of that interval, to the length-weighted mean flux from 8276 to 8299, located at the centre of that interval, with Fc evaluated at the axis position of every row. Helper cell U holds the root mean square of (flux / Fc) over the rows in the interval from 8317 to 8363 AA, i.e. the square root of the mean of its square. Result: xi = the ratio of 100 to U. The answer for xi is 102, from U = 0.98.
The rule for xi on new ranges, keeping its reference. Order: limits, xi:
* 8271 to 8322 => 102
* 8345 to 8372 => 100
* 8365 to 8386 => 104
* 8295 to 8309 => 100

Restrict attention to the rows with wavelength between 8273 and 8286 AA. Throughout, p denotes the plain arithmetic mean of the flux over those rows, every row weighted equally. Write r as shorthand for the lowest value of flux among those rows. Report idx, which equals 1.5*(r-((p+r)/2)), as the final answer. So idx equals -0.72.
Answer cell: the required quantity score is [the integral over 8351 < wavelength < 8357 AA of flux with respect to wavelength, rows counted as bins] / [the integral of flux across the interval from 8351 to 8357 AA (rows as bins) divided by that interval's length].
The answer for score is 6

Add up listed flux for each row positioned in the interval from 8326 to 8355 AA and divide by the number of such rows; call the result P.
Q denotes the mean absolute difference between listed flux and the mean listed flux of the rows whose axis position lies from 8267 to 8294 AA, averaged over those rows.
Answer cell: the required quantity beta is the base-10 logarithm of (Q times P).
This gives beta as 0.370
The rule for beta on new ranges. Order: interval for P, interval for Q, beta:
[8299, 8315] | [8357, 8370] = 0.282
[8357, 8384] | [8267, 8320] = 0.279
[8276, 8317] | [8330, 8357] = 0.294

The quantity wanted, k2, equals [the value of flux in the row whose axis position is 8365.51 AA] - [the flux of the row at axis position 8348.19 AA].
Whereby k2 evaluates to -0.8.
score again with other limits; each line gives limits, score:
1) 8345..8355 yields 10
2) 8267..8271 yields 4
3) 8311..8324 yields 13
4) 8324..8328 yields 4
